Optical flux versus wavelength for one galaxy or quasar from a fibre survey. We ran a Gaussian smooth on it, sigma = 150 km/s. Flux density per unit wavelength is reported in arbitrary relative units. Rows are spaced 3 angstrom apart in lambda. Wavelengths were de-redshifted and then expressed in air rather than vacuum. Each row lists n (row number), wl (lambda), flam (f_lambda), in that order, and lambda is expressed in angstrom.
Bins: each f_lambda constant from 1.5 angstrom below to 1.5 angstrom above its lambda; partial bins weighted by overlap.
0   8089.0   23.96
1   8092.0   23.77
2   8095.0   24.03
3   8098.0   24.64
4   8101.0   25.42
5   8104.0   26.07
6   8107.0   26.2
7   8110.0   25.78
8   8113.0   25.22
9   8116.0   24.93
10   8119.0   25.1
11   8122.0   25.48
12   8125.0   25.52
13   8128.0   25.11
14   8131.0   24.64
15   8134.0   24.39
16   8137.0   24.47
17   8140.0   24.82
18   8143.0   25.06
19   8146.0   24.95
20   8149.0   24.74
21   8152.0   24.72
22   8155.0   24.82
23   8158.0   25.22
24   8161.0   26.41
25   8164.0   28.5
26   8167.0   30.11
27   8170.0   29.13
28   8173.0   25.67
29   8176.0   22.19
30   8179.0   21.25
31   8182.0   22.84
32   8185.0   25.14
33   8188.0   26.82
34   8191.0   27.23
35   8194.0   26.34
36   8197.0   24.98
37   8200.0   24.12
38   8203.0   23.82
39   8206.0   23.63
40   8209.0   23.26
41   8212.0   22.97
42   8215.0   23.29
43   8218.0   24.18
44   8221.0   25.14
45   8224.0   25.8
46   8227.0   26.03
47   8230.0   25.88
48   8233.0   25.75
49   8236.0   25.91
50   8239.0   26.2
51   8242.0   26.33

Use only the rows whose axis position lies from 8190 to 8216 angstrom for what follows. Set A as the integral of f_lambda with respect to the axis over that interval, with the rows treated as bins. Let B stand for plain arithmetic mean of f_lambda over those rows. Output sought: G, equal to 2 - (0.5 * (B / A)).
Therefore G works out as 1.98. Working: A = 634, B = 24.4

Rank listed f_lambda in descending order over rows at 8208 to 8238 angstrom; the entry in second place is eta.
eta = 25.91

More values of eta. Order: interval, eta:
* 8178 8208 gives 26.82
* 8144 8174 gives 29.13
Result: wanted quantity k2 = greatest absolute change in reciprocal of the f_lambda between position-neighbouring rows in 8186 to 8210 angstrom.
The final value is 0.0021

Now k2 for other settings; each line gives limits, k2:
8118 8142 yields 0.0008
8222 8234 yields 0.0003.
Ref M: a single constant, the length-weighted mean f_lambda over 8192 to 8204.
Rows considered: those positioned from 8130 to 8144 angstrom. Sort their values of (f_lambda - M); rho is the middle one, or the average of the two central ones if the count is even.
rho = -0.32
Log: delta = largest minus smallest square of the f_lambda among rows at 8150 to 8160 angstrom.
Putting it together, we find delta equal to 25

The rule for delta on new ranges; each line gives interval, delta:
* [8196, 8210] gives 83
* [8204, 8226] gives 138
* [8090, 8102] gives 81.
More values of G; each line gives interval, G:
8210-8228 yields 1.97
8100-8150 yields 1.99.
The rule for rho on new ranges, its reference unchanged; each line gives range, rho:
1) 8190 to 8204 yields 0.02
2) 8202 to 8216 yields -1.67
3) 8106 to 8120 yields 0.26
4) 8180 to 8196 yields 1.38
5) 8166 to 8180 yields 0.71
